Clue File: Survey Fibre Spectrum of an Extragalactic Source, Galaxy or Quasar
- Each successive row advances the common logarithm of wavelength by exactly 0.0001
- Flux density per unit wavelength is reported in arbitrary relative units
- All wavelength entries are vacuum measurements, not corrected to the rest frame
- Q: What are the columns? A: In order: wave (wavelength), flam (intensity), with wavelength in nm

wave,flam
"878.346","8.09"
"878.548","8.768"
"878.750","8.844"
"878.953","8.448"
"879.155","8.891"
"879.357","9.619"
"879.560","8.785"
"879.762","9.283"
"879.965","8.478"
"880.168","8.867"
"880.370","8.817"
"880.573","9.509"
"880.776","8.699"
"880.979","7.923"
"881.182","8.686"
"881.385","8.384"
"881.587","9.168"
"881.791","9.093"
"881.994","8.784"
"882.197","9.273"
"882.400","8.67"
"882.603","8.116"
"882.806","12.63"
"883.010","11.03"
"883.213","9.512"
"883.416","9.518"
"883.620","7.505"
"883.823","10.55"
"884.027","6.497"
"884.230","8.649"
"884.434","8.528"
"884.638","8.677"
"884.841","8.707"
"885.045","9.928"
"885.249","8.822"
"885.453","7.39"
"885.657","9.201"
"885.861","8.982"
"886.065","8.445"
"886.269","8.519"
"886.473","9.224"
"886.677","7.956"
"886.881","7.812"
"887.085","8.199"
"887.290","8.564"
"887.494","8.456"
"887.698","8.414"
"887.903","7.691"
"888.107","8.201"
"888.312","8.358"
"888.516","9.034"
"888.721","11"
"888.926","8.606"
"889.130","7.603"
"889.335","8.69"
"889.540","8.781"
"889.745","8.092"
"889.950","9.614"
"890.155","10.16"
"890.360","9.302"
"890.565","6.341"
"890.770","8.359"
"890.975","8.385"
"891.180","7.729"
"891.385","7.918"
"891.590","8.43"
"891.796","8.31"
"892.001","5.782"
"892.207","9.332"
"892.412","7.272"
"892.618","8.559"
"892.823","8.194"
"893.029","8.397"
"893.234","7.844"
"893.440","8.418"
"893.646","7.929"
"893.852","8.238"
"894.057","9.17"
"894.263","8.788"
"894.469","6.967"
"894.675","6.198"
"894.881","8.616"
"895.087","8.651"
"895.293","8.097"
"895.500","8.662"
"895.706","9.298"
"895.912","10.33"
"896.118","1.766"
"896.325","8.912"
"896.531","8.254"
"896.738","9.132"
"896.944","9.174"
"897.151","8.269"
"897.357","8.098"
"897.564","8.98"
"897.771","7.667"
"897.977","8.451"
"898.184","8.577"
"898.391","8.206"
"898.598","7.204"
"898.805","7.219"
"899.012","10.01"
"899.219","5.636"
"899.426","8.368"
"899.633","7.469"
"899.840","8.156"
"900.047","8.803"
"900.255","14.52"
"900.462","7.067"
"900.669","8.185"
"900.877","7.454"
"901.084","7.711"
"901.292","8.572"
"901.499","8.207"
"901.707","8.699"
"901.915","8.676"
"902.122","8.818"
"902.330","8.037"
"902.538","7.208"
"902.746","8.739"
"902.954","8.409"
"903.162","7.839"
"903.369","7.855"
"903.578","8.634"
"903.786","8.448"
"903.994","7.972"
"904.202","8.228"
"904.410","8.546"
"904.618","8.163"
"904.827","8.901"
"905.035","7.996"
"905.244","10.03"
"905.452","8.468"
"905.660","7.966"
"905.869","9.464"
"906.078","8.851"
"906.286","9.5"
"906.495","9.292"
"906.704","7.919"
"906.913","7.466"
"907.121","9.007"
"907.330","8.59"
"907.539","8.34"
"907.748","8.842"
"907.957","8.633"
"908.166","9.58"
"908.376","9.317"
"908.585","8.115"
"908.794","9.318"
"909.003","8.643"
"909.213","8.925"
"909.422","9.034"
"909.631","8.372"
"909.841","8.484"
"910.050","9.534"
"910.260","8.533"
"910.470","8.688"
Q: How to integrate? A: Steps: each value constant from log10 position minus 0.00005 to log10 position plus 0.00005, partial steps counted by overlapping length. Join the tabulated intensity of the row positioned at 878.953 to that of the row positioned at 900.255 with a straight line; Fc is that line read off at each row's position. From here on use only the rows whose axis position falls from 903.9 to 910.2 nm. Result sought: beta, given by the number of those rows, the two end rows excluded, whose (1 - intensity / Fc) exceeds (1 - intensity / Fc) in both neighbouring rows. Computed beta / 10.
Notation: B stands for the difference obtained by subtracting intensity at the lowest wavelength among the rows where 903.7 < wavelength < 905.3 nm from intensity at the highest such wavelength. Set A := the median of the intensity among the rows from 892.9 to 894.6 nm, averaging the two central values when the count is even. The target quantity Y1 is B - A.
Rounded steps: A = 8.32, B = 1.6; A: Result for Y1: -6.7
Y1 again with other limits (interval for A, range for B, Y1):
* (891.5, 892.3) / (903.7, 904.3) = -8.6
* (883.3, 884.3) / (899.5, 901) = -8.7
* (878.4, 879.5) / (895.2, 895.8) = -7.6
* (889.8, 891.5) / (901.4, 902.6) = -9.4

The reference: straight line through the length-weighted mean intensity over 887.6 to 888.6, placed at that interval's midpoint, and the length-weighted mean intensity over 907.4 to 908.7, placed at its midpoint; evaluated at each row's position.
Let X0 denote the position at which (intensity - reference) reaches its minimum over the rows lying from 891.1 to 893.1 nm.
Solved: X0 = 892.001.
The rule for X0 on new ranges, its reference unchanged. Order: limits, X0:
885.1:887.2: 885.453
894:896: 894.675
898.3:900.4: 899.219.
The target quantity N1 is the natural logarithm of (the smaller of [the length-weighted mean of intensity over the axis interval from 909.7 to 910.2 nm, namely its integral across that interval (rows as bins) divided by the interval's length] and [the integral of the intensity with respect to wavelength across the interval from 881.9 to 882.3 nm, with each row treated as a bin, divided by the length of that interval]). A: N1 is 2.19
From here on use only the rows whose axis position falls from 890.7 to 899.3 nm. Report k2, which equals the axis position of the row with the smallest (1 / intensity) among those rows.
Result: 895.912 nm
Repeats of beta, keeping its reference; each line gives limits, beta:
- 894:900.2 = 9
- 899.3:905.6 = 10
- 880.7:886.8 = 10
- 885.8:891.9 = 7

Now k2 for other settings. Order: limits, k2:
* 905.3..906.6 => 906.286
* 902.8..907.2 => 905.244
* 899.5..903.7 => 900.255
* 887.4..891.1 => 888.721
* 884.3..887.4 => 885.045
